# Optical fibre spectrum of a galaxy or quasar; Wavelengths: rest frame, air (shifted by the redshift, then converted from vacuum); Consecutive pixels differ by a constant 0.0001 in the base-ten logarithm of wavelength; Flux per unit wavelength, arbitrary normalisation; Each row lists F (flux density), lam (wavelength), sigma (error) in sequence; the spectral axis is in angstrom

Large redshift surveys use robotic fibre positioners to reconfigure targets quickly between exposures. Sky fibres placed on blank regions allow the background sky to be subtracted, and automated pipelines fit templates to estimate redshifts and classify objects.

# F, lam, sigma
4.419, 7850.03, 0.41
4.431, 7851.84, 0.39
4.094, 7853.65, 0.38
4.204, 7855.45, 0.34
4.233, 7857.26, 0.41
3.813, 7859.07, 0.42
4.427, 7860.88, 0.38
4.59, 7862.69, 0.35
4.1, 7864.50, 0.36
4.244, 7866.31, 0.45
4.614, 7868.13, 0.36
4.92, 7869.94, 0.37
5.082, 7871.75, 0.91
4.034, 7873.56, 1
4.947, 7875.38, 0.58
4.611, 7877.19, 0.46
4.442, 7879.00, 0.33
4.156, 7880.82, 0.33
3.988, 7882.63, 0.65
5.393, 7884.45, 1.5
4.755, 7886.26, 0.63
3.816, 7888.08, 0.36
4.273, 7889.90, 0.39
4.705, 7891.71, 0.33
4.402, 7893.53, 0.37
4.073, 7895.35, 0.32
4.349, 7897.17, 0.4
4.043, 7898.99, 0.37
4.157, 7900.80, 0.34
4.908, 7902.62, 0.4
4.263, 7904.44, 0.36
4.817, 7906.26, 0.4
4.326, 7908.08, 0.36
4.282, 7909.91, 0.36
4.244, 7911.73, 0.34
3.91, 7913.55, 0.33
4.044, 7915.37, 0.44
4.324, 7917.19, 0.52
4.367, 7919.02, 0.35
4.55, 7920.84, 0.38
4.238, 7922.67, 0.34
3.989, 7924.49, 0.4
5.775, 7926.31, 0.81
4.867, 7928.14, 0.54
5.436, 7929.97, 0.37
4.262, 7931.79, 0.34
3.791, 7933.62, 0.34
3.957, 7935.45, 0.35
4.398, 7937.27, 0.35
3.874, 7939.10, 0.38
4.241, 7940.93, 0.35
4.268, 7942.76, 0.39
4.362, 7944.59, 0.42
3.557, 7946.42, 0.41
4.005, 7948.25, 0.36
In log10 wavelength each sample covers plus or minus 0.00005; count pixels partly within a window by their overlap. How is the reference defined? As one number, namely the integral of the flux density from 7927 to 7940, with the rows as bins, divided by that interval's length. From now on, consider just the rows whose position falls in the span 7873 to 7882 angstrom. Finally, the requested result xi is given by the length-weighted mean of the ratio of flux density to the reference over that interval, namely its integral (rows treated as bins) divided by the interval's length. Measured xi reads 1.01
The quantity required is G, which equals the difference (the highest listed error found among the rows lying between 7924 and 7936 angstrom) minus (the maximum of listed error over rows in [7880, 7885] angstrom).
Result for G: -0.7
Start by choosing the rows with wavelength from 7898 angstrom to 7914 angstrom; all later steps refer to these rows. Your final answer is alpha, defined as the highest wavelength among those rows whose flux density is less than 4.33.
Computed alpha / 7913.55 angstrom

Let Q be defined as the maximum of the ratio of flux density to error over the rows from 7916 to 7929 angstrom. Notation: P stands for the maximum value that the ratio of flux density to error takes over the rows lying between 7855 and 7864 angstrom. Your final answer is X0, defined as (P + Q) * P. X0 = 336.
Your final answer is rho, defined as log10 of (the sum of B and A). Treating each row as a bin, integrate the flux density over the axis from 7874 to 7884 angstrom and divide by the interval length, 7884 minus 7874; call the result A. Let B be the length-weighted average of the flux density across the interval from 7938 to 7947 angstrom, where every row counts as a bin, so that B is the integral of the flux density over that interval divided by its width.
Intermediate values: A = 4.45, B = 4.08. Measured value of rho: 0.931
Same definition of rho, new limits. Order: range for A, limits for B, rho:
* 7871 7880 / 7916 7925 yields 0.950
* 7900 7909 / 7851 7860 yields 0.937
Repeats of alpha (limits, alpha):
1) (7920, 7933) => 7931.79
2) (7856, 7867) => 7866.31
